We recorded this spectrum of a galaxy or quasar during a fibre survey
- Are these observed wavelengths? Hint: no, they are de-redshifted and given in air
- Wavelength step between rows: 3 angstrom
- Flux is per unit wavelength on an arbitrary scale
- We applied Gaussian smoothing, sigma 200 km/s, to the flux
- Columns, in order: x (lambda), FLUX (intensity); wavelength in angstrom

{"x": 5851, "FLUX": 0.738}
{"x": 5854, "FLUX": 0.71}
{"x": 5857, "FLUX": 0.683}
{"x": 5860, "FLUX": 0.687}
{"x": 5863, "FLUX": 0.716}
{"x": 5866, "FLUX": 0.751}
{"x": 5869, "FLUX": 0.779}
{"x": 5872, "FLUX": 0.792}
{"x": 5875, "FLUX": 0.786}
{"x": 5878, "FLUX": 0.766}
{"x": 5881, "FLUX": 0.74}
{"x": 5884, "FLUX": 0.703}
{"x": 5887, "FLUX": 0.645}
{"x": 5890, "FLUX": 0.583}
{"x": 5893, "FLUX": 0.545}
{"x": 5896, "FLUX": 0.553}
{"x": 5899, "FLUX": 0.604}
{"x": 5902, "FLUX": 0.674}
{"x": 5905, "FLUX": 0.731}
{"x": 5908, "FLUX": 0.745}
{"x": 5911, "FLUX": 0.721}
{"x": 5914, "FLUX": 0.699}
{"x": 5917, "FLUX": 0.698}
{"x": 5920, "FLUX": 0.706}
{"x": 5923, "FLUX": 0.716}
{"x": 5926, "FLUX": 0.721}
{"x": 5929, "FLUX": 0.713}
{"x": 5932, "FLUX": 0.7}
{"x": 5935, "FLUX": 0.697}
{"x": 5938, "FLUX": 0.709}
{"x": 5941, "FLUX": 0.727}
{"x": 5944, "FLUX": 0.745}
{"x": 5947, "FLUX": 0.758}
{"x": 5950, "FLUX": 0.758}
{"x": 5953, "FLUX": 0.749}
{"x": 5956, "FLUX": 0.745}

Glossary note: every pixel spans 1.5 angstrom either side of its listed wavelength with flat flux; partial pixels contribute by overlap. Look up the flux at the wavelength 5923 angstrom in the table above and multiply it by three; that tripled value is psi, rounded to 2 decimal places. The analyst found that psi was 2.15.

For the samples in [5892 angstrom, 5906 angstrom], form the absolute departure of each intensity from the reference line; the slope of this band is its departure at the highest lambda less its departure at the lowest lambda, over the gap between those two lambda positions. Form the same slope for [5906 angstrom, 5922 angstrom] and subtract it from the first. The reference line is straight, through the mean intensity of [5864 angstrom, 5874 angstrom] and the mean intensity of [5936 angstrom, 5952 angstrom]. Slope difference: -0.019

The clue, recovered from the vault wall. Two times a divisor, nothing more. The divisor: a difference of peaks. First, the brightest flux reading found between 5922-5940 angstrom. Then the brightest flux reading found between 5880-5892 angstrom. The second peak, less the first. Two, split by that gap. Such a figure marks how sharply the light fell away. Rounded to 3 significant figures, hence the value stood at 105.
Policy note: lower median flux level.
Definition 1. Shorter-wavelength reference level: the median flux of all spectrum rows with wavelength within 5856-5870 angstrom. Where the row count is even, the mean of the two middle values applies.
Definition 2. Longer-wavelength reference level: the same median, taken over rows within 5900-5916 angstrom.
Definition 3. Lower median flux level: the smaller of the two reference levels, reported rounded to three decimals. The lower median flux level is 0.716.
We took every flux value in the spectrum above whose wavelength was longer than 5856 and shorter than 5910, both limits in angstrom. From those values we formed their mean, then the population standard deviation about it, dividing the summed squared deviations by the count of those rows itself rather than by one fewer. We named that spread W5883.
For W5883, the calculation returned 0.077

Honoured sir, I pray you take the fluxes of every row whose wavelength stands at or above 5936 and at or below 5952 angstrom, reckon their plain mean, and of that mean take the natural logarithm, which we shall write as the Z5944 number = -0.30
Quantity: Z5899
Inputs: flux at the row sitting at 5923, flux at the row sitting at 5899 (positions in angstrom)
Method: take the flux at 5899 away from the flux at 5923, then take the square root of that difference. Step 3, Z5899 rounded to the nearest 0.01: 0.33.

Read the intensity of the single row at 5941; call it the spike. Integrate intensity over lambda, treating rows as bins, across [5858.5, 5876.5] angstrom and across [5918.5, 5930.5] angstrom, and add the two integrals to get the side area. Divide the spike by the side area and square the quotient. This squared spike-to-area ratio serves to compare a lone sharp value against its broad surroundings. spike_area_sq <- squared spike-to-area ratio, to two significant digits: 0.0011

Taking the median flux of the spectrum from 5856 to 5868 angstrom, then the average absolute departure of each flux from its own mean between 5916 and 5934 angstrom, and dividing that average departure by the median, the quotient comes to 0.0109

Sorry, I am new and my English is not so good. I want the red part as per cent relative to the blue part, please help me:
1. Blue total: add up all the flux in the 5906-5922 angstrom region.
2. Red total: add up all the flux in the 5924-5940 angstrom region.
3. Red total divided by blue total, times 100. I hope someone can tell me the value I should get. 99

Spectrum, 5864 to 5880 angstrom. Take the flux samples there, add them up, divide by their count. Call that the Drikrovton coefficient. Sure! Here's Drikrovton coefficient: 0.77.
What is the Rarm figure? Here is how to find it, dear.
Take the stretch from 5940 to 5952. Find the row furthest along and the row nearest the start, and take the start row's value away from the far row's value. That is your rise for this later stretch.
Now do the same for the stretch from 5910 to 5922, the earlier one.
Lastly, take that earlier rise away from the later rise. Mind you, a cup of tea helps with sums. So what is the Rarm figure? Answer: 0.05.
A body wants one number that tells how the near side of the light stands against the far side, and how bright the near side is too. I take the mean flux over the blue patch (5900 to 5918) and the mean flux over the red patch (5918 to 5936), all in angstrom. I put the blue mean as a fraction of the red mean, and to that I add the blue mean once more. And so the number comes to 1.71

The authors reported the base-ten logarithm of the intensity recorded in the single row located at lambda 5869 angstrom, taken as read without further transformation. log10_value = -0.11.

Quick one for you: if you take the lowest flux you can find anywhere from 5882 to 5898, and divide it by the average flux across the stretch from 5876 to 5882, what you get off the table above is 0.72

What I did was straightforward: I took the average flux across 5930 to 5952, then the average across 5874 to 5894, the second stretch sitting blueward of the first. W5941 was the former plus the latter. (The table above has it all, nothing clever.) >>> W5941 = 1.41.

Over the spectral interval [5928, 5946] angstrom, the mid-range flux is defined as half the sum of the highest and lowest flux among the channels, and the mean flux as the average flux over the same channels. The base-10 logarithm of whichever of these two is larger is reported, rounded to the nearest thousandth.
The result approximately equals -0.142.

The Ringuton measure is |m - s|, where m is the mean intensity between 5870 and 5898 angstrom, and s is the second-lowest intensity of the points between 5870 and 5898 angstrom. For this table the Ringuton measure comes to 0.13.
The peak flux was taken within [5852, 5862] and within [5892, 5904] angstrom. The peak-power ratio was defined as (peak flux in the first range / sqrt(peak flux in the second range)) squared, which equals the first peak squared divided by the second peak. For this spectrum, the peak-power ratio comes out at 0.75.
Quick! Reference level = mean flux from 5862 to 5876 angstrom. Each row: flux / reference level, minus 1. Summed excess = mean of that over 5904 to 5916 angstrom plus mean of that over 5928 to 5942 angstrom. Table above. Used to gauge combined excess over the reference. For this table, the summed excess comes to -0.13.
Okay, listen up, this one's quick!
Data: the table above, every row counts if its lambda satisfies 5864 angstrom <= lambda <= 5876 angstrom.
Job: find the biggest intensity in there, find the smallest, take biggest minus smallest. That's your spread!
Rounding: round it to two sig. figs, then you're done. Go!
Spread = 0.041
